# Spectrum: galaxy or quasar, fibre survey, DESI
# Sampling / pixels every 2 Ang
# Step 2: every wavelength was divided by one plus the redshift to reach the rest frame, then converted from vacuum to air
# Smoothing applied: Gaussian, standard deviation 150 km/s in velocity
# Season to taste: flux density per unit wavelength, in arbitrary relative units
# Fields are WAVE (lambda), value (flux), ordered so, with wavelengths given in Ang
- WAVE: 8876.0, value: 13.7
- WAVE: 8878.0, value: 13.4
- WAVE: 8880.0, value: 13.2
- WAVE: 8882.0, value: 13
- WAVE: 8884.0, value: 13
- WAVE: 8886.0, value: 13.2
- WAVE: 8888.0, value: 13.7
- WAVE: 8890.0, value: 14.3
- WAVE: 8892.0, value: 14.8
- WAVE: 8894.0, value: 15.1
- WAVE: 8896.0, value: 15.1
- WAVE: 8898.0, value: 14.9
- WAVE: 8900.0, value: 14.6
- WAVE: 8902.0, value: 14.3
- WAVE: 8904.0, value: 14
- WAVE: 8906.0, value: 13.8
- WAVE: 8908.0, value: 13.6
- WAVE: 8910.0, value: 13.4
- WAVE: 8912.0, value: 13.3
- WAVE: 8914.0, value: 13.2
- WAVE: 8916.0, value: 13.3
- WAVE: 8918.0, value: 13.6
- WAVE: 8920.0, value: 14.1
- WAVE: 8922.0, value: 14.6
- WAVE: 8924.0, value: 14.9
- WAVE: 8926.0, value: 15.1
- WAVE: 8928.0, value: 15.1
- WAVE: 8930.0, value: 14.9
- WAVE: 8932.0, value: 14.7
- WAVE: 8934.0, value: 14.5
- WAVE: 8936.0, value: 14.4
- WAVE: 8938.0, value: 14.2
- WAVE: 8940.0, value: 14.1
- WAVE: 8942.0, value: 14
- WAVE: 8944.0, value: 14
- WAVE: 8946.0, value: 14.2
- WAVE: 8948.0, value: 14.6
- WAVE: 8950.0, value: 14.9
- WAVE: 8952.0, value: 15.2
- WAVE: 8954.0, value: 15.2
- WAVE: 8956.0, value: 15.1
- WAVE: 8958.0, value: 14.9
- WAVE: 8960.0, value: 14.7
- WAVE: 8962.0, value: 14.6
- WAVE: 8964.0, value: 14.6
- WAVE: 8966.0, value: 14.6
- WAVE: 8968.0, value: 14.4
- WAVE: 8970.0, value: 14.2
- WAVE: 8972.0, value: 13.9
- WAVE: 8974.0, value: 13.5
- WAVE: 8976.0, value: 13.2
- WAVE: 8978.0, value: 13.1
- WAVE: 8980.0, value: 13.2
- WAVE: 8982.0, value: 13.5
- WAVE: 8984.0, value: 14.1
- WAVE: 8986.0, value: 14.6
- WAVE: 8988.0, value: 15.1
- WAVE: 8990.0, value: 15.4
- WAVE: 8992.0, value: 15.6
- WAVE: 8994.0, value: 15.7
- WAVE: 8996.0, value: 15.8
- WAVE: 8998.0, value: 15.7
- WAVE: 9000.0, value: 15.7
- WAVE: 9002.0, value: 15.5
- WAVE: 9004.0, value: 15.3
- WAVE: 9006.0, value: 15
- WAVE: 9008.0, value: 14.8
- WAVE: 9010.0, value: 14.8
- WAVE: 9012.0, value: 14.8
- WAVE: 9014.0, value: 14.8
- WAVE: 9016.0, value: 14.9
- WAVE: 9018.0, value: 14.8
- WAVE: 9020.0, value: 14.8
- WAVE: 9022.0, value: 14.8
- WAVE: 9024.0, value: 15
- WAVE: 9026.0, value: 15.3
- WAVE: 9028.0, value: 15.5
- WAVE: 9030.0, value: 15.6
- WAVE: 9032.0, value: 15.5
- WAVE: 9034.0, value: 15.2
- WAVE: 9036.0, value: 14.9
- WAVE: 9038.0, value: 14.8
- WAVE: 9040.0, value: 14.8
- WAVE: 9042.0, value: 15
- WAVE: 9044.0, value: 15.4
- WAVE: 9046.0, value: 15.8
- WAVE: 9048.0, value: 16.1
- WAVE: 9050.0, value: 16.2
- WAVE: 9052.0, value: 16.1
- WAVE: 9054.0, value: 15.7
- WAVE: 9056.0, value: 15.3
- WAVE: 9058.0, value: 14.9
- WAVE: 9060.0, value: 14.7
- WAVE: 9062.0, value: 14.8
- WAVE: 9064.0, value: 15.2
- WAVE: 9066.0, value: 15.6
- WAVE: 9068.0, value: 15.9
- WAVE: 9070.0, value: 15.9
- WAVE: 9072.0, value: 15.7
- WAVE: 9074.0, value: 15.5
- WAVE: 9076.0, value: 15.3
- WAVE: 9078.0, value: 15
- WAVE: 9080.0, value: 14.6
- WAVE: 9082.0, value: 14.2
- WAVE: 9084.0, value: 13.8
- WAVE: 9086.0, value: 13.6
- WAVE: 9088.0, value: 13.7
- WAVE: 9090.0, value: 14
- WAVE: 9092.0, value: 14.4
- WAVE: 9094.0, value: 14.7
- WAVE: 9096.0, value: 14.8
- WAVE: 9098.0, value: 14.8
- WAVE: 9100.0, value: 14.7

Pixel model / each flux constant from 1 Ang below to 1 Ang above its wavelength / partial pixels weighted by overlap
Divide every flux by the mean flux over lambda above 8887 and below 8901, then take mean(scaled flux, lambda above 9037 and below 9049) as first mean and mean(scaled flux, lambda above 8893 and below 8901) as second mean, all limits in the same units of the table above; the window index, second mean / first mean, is 0.97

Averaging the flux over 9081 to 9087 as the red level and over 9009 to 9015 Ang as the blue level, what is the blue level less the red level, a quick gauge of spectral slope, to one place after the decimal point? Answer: 0.9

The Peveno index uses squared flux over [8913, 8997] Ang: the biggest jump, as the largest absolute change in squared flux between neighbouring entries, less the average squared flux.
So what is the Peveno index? -193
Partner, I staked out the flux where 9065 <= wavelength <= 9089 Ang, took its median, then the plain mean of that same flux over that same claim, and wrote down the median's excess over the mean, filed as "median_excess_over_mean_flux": 0.25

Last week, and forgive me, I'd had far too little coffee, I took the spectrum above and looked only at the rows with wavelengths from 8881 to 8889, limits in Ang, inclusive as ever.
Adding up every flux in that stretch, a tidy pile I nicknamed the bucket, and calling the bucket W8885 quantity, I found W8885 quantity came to 52.9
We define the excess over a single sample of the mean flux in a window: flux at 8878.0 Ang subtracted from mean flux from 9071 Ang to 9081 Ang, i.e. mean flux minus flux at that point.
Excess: 1.8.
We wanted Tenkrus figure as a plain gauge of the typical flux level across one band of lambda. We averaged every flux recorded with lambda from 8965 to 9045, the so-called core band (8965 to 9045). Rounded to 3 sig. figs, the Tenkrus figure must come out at 14.8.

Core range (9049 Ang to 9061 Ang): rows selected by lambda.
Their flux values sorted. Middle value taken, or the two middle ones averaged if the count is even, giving 15.5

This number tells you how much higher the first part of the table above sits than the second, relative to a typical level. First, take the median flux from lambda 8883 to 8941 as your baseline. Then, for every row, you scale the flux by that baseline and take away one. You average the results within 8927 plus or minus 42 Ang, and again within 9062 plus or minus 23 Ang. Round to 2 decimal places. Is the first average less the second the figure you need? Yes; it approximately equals -0.06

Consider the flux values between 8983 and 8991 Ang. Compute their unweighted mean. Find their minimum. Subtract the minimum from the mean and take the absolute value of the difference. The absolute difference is 0.70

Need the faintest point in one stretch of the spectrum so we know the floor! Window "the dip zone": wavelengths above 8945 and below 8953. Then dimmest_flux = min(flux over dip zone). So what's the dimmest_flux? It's 14.2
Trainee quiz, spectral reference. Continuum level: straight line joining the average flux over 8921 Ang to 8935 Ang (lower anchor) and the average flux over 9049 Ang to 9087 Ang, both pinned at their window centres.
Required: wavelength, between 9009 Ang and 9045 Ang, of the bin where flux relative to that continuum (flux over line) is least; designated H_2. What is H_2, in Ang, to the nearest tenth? 9040.0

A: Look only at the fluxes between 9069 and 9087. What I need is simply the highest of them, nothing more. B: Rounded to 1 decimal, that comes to 15.9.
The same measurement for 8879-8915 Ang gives 15.1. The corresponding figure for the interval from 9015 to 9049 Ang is 16.1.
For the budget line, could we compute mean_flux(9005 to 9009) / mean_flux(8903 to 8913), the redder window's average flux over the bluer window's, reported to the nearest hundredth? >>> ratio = 1.09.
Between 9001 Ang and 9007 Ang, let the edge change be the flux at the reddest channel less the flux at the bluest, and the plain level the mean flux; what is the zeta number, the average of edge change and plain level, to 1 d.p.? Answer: 7.4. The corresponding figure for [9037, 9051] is 8.4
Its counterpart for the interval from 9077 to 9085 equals 6.6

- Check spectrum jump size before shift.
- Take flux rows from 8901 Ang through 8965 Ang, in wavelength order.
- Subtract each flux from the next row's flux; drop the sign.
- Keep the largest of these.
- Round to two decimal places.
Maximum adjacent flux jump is 0.50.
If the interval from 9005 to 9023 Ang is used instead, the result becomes 0.20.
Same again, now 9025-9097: 0.40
